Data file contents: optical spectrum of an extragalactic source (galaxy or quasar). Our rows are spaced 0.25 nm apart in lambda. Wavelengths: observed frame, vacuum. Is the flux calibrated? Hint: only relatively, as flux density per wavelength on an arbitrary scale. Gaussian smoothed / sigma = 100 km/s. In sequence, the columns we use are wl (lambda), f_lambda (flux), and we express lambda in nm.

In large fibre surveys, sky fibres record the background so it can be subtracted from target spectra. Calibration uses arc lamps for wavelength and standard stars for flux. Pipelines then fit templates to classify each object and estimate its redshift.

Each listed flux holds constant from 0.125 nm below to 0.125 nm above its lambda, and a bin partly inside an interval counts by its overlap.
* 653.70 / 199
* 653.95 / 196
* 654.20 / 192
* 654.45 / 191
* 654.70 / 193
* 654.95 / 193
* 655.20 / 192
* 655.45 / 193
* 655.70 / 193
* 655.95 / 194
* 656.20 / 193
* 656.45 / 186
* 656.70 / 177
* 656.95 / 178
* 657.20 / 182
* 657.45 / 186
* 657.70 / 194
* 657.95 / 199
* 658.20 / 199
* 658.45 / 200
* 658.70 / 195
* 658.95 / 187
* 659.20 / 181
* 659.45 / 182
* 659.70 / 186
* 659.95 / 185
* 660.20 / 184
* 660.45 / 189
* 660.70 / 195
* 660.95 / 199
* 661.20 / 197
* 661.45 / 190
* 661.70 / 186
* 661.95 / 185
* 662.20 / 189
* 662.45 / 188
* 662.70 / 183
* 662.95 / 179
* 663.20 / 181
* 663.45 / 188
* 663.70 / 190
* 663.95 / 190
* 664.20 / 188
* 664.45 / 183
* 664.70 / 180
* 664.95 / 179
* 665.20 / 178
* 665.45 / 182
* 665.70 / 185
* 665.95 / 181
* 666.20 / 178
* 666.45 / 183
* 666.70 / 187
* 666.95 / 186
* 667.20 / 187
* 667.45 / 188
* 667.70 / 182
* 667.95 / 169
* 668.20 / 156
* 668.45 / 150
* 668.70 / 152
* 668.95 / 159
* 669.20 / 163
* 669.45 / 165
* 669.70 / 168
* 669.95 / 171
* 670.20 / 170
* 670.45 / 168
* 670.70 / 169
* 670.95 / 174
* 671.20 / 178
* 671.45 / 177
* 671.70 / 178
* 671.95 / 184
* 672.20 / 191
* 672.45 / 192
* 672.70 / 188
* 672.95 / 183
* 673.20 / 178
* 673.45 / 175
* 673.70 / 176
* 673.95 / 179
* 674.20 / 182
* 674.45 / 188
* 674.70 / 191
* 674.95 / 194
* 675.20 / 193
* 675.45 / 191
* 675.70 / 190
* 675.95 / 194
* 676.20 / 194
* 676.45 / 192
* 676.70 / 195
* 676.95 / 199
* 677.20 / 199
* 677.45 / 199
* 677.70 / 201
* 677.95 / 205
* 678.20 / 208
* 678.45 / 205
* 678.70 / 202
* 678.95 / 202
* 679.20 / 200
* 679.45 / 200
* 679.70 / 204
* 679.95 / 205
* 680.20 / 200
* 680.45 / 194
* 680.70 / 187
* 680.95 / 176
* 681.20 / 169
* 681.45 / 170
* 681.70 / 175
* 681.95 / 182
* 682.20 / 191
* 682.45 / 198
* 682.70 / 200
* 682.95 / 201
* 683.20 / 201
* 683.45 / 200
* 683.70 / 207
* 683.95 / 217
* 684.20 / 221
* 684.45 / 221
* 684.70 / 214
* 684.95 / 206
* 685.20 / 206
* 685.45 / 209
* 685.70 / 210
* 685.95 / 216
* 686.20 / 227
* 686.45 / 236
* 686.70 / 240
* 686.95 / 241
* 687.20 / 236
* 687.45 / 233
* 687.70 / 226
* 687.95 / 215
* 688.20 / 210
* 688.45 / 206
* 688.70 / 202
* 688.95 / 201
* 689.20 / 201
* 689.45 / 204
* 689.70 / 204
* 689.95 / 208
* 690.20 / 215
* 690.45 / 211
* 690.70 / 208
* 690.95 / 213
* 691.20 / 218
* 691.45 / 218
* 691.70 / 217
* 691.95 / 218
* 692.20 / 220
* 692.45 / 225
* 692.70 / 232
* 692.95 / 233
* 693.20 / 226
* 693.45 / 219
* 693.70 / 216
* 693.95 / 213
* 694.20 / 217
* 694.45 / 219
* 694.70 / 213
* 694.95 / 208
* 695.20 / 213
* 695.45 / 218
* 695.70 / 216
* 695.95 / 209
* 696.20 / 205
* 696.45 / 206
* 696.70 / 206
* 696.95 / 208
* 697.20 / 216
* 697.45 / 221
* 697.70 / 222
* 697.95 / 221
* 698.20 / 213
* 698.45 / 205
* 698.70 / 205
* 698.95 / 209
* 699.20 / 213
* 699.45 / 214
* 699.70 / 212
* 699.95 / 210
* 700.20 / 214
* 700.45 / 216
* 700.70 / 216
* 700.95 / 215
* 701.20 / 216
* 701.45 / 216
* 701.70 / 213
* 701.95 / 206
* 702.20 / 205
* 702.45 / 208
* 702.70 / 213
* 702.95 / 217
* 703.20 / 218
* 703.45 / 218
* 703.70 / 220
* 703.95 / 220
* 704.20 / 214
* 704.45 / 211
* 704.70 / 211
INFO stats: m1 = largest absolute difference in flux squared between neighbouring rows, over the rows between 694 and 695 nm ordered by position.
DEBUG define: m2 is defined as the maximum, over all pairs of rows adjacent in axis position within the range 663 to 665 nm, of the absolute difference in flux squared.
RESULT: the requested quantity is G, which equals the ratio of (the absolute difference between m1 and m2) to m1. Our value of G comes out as 0.0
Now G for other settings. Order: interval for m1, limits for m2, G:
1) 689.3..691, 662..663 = 0.4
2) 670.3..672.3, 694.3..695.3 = 0.0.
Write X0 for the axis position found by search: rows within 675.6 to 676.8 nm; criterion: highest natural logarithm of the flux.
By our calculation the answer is 676.70 nm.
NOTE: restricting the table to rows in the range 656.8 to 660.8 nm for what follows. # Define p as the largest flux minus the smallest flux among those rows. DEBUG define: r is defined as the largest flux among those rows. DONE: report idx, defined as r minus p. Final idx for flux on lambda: 178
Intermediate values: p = 22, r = 200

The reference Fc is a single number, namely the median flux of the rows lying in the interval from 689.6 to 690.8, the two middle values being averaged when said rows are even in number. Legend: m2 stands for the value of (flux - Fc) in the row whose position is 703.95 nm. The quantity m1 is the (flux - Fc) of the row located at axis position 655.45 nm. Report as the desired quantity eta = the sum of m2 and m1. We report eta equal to -3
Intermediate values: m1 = -15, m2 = 12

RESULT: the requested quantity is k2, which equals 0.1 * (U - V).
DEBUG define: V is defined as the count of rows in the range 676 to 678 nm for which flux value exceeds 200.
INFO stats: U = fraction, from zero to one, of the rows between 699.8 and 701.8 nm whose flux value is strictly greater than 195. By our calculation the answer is -0.10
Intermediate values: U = 1.0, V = 2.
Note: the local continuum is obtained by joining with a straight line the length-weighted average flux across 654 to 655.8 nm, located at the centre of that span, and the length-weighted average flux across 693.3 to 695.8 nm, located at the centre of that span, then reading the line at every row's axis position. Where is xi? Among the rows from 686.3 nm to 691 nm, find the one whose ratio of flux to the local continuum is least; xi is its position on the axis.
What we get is 689.20 nm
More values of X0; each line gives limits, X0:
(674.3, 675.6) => 674.95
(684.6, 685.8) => 684.70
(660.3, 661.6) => 660.95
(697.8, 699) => 697.95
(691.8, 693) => 692.95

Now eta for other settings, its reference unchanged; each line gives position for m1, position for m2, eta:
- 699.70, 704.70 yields 7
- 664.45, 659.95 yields -48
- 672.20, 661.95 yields -40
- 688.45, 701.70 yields 3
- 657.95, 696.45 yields -11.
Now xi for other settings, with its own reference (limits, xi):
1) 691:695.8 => 694.95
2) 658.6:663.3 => 662.95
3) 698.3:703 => 702.20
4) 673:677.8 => 673.45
